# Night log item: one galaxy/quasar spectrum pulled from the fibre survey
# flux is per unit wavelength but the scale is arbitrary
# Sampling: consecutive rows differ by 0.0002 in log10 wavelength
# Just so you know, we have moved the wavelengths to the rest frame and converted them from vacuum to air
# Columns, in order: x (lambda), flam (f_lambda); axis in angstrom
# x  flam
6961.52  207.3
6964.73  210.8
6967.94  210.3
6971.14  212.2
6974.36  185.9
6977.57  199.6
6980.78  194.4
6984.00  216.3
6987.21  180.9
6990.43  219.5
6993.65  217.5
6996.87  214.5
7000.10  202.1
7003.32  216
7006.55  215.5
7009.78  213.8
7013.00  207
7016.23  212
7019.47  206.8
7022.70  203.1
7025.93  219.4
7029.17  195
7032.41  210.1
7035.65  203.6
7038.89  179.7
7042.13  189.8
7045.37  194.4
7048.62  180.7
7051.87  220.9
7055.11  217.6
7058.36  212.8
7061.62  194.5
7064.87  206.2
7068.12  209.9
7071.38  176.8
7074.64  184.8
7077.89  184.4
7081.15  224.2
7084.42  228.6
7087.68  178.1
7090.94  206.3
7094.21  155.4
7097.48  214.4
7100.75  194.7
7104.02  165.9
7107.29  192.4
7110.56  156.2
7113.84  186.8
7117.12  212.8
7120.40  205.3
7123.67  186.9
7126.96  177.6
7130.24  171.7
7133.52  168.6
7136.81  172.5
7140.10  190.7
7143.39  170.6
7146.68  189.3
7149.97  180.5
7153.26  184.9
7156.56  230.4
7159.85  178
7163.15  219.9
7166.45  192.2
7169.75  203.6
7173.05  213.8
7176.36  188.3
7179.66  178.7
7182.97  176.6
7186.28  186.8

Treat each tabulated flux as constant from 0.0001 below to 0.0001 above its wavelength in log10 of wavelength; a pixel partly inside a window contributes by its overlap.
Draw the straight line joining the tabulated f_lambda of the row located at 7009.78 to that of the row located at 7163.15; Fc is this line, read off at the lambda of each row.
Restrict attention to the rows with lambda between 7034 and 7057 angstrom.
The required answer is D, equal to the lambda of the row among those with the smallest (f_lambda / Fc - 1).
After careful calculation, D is 7038.89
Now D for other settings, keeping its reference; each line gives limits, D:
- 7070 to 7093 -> 7071.38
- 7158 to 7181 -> 7159.85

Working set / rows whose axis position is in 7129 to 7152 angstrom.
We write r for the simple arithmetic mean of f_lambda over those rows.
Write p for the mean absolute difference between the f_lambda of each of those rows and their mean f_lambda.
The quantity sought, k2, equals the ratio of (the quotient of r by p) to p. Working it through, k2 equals 2.9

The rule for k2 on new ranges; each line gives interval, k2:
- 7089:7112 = 0.4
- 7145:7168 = 0.7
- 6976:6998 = 1.3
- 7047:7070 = 1.8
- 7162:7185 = 1.0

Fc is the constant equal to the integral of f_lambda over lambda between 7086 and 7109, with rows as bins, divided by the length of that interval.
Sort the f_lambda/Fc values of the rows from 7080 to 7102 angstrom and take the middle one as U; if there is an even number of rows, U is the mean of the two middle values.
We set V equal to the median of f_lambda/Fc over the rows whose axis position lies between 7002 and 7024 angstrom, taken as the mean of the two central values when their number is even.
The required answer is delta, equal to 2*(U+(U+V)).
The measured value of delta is 6.69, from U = 1.10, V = 1.135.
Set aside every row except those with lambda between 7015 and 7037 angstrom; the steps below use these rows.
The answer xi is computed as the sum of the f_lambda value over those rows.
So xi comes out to 1450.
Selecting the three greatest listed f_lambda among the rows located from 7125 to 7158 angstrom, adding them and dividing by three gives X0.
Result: 203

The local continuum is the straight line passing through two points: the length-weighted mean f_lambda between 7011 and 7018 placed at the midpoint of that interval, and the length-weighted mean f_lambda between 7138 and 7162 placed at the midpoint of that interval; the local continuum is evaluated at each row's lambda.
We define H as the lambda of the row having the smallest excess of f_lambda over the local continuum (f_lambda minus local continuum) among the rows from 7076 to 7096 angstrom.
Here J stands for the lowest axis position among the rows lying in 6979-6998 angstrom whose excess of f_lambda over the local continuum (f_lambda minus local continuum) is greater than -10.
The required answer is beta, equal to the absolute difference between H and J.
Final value 110.2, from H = 7094.21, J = 6984.00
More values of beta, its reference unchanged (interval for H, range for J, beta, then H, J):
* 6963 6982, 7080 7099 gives 106.8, 6974.36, 7081.15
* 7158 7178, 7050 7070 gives 108.0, 7159.85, 7051.87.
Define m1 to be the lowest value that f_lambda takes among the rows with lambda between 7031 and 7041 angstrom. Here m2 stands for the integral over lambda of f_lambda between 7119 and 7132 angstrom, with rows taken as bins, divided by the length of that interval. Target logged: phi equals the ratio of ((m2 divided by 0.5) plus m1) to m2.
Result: 2.97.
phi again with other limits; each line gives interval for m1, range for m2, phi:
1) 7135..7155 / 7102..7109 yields 2.95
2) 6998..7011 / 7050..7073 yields 2.98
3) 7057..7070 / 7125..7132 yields 3.11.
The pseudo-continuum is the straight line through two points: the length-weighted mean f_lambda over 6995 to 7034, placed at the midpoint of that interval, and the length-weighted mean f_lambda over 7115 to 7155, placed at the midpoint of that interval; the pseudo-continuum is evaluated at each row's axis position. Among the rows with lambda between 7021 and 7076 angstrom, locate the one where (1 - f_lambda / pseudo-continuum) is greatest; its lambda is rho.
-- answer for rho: 7038.89 angstrom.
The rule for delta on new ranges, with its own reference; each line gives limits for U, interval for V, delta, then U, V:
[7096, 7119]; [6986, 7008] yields 6.43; 1.03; 1.154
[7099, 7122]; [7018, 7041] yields 6.30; 1.03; 1.090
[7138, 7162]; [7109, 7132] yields 5.96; 0.99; 1.000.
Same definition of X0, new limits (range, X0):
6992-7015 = 216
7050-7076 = 217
